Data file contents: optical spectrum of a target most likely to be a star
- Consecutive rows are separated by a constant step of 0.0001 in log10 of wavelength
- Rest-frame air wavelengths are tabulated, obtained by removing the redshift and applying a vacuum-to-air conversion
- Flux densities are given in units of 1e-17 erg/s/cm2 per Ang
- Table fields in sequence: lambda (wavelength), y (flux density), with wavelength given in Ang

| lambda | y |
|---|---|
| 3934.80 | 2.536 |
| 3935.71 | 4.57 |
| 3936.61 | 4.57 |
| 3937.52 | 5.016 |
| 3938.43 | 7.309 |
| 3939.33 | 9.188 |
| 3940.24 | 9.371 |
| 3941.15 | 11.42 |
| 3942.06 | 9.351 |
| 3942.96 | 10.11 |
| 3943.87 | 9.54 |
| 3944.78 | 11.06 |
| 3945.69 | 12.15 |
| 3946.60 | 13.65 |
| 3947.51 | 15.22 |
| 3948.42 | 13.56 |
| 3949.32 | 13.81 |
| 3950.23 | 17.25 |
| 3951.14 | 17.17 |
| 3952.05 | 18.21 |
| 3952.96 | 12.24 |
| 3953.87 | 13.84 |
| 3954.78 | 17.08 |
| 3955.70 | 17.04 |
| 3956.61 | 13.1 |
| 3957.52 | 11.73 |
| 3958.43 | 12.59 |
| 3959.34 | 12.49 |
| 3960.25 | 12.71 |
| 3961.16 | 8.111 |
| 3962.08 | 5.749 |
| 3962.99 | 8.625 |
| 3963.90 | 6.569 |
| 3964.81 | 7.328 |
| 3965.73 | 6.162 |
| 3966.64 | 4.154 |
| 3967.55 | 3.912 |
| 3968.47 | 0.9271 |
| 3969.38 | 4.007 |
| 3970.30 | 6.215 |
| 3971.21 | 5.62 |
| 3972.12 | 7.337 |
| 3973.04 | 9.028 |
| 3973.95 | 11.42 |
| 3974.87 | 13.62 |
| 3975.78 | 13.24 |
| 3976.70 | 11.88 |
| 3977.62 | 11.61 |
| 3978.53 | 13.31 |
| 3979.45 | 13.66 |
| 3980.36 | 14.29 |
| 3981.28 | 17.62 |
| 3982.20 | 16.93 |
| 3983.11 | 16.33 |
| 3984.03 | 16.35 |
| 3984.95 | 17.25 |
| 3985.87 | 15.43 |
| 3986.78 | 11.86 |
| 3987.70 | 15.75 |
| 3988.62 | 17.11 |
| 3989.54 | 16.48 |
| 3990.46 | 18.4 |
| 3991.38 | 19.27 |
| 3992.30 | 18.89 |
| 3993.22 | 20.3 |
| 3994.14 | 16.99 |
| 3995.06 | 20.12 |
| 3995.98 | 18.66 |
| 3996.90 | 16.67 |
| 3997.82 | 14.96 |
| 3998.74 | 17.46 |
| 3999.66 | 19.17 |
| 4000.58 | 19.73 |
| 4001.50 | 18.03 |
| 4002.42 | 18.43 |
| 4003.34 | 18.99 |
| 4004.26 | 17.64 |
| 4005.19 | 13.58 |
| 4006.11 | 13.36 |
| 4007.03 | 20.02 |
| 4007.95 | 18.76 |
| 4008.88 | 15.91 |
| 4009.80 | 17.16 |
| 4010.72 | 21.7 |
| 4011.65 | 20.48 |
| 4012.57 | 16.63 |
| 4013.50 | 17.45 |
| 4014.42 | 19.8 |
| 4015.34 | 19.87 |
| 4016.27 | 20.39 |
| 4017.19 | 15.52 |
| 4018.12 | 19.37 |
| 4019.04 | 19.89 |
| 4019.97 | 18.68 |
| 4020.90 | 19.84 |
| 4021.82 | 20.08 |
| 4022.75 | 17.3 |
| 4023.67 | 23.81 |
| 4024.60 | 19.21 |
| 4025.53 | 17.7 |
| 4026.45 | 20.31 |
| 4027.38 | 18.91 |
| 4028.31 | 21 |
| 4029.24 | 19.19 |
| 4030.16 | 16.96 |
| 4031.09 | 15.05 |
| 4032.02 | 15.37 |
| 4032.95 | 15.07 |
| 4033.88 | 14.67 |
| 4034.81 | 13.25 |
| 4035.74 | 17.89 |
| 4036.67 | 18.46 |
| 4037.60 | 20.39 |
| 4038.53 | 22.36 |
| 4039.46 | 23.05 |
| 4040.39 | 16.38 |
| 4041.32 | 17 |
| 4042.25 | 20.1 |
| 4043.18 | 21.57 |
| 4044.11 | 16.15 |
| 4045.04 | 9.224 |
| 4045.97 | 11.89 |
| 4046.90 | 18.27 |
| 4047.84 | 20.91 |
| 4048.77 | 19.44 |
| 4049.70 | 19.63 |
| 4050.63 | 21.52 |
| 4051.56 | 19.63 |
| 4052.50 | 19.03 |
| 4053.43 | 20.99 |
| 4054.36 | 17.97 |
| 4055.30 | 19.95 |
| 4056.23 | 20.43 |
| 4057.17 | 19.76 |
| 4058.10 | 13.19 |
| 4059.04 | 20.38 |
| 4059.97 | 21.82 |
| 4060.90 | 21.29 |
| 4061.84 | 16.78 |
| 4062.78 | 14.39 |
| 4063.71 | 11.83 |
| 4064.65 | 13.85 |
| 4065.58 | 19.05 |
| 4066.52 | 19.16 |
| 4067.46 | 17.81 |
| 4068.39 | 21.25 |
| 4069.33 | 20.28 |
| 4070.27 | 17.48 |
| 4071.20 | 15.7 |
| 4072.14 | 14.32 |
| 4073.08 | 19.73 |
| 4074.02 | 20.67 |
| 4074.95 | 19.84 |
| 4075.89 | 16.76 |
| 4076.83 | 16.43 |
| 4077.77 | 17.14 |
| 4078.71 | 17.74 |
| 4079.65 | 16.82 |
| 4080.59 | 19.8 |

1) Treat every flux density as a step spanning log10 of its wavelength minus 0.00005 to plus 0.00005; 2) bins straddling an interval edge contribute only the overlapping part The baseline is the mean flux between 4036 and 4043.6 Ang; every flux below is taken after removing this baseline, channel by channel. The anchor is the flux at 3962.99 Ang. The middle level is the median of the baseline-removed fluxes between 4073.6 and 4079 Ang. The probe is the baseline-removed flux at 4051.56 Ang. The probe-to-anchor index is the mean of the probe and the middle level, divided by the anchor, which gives 0.12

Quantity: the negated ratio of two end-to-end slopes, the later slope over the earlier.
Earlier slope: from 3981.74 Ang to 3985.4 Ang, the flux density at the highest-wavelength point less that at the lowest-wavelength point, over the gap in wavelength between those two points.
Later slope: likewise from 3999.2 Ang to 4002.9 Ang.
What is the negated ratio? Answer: 2.3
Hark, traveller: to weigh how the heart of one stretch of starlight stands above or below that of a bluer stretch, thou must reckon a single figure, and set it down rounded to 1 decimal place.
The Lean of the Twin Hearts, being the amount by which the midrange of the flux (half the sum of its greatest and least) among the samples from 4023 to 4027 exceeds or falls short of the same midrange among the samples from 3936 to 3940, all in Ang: 13.9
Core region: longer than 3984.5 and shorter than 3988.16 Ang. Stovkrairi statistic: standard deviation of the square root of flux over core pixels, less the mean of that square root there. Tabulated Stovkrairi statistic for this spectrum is -3.6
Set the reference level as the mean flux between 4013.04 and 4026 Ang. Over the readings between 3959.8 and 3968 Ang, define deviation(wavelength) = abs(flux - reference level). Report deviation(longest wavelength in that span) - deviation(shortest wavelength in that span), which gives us 9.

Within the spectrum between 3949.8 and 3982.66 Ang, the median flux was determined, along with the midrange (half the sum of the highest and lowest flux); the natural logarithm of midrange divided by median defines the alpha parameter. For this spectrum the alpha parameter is -0.23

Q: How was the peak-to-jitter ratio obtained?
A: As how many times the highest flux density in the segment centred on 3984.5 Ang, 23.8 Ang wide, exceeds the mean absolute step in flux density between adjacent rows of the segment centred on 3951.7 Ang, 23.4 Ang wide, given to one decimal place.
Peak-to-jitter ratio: 11.3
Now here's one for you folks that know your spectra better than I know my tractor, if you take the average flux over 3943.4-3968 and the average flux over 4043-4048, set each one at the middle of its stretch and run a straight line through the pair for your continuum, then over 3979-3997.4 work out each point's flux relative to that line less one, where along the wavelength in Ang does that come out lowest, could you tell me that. 3986.78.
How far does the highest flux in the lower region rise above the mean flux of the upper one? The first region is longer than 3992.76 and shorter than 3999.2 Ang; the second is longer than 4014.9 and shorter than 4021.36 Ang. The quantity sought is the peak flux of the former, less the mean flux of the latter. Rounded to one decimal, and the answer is 1.2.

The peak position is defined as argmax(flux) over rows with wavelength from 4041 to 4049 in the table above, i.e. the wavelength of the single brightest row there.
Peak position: 4043.18 Ang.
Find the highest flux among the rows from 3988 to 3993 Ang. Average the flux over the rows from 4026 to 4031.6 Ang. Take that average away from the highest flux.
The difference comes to 0.7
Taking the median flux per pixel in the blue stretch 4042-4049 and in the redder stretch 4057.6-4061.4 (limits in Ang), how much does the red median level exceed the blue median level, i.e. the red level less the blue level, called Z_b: 2.0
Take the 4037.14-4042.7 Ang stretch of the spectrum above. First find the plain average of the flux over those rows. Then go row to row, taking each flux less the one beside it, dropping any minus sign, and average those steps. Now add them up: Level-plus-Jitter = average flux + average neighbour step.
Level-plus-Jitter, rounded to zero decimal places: 22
